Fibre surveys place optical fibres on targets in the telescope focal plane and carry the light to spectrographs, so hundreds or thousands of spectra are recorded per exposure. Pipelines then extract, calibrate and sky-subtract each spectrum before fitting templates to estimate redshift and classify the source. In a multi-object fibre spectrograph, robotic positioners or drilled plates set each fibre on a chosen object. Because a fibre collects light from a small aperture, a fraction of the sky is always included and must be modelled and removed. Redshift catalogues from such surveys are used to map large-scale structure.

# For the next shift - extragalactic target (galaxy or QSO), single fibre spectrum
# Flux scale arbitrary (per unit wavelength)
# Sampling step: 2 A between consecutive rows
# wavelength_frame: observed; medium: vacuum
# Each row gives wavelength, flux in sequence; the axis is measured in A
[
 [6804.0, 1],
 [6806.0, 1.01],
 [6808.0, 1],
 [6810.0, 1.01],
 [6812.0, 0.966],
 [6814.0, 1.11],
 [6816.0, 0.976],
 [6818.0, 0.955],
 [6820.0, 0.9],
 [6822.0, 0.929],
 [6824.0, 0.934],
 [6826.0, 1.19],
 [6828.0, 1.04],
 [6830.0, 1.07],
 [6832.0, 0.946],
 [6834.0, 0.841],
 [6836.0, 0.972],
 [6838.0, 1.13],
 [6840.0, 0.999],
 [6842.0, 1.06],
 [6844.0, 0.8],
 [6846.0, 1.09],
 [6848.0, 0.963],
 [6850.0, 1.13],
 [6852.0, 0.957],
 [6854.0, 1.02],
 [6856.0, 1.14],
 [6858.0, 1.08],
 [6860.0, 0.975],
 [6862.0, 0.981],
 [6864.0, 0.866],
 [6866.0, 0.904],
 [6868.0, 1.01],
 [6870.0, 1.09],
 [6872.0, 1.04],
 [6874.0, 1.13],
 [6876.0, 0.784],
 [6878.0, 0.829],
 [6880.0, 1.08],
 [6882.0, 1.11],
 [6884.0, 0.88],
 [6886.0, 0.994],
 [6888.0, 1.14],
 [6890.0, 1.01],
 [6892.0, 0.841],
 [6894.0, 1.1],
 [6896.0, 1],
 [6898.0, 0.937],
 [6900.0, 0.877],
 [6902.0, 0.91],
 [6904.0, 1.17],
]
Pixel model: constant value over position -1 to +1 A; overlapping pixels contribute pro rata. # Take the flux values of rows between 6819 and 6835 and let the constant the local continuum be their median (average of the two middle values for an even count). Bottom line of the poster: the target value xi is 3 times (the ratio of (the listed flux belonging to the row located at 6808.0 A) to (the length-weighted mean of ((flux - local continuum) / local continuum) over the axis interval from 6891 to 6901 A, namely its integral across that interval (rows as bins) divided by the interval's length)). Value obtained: 256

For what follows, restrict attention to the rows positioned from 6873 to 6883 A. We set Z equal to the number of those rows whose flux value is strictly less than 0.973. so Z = 2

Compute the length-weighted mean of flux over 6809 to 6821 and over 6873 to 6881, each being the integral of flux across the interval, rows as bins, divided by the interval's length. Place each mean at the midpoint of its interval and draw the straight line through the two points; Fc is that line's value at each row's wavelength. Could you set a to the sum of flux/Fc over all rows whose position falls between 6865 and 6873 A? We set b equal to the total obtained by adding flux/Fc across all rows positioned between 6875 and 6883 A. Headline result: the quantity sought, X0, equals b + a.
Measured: 8.2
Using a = 4.21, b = 3.98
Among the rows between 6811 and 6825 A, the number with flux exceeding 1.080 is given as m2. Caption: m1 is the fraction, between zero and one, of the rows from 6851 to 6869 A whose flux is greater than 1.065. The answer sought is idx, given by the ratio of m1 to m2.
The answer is 0.222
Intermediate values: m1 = 0.22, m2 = 1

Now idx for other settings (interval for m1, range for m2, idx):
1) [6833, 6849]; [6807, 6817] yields 0.250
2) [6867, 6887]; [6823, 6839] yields 0.200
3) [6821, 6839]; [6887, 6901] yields 0.167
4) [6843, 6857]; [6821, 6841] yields 0.214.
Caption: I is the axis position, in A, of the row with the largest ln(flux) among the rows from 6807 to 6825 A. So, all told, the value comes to 6814.0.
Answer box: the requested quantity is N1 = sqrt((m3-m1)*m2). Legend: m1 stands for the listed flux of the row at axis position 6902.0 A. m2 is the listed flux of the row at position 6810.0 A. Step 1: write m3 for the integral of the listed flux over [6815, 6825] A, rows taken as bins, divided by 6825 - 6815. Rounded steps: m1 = 0.91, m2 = 1.01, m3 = 0.94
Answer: 0.17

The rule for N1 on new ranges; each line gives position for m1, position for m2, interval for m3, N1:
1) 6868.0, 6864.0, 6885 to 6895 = 0.08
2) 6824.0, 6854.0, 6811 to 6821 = 0.22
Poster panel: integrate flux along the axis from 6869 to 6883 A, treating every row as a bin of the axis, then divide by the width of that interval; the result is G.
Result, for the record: 1.009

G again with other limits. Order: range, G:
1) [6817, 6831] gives 1.003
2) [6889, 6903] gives 0.954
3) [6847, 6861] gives 1.038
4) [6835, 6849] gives 1.002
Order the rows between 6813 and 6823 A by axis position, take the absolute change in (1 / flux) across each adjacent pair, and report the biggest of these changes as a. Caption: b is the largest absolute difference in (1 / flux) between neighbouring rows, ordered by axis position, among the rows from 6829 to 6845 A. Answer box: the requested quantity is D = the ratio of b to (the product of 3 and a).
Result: 0.83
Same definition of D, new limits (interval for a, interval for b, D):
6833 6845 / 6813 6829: 0.25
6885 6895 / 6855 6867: 0.16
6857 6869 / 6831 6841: 0.39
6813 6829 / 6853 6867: 0.20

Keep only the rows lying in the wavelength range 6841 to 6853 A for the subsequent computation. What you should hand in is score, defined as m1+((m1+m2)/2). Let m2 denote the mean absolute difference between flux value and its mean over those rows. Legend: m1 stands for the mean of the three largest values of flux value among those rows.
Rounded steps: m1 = 1.093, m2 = 0.09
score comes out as 1.69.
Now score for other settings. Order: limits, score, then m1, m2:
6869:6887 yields 1.72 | 1.110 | 0.11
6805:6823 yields 1.59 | 1.043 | 0.04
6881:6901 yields 1.72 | 1.117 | 0.08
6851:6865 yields 1.65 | 1.080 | 0.07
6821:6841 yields 1.74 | 1.130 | 0.08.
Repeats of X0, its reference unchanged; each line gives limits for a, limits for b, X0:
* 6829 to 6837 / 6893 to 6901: 8.1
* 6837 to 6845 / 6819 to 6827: 8.1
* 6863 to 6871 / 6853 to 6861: 8.4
